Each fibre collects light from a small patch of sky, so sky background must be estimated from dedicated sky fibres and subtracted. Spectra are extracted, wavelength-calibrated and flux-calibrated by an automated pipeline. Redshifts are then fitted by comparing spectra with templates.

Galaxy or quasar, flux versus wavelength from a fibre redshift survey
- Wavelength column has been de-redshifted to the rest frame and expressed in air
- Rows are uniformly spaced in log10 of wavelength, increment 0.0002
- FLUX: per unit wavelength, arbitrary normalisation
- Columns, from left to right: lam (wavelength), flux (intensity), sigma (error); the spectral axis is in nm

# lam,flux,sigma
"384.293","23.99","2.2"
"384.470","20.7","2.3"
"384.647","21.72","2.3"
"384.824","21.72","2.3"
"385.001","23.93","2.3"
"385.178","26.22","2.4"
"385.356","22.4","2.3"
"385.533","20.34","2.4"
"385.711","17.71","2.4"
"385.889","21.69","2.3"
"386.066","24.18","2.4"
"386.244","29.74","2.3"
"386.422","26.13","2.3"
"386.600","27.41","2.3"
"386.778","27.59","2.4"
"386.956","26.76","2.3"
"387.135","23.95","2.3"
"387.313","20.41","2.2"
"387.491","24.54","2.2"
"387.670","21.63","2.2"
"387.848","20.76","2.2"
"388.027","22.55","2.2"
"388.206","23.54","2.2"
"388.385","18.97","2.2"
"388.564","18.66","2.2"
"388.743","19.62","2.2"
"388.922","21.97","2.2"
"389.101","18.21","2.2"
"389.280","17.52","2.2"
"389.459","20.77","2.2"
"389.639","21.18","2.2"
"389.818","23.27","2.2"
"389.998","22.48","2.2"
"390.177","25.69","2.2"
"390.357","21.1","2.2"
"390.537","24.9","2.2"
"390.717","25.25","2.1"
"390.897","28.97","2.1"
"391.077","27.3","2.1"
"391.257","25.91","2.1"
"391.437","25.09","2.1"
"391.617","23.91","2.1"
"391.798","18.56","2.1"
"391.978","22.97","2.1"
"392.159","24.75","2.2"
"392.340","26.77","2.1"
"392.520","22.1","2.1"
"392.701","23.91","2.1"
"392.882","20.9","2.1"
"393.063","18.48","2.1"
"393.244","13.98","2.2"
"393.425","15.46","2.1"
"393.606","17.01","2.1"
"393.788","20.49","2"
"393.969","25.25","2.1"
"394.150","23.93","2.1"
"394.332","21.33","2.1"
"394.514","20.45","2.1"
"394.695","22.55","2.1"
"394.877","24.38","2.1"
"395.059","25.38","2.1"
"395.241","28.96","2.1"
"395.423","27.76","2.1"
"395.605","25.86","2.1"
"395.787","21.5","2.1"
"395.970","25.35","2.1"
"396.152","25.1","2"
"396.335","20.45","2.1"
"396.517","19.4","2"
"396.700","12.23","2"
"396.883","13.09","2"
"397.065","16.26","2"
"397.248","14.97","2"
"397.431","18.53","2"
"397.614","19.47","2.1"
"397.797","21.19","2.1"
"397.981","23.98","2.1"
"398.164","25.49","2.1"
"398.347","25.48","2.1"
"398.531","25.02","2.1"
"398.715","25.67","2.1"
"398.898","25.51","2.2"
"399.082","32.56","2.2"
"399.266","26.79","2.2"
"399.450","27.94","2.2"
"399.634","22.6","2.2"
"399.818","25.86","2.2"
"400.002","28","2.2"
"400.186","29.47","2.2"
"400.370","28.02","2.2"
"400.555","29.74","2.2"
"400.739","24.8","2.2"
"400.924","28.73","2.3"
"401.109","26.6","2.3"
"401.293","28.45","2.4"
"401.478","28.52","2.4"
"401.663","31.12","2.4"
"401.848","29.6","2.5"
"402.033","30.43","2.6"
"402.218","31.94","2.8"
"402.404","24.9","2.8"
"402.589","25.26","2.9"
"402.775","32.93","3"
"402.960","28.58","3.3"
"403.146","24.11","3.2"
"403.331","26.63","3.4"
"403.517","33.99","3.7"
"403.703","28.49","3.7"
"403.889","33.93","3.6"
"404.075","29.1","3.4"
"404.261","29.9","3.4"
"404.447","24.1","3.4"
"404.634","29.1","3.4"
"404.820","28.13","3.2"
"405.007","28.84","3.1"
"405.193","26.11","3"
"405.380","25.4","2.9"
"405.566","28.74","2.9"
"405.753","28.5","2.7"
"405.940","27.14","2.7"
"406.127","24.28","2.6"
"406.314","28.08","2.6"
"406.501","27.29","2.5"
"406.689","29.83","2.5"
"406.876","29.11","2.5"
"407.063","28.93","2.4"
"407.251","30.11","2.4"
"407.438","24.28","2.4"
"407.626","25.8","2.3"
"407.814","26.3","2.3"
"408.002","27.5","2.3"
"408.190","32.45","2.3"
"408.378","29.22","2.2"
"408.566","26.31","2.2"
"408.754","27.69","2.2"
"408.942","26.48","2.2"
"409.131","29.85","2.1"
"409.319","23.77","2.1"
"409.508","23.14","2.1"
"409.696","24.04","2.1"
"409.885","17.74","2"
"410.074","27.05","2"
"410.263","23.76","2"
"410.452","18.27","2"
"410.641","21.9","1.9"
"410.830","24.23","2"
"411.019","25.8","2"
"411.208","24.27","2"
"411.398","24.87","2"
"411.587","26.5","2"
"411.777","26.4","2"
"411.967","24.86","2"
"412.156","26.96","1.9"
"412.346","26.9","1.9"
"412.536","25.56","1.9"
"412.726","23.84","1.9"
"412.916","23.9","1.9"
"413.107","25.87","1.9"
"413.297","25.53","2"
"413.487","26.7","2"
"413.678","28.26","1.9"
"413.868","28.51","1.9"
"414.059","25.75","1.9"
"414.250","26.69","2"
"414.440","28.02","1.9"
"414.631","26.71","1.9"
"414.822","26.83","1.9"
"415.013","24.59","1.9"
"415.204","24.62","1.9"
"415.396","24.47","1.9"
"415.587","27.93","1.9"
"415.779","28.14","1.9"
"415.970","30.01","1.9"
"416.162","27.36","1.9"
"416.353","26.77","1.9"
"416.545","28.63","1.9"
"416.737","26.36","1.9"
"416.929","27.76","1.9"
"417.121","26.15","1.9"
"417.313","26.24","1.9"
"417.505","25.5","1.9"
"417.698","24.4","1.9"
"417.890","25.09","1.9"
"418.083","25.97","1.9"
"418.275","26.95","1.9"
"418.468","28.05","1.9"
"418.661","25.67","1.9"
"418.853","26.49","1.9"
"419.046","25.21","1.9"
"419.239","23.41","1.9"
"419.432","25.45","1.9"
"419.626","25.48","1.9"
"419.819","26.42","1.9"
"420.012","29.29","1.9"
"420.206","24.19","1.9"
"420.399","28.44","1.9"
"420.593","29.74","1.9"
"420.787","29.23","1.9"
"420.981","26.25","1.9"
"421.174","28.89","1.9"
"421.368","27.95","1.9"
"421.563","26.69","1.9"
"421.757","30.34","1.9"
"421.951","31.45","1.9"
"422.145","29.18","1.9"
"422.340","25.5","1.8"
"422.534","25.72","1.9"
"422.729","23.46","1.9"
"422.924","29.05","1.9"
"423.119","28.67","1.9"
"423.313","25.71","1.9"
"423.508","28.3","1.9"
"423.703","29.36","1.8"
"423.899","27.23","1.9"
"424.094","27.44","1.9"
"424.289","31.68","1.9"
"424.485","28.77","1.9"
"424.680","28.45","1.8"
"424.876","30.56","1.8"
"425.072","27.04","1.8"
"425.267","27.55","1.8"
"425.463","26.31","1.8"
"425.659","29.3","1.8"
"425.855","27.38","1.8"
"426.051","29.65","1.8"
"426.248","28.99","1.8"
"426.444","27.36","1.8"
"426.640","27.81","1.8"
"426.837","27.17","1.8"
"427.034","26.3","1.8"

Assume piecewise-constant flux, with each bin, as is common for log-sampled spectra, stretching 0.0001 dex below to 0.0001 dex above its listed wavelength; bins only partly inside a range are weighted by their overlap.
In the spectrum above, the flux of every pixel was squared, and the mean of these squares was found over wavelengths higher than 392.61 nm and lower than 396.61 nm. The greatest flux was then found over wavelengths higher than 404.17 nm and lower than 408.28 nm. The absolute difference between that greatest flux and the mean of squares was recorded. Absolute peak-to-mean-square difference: 474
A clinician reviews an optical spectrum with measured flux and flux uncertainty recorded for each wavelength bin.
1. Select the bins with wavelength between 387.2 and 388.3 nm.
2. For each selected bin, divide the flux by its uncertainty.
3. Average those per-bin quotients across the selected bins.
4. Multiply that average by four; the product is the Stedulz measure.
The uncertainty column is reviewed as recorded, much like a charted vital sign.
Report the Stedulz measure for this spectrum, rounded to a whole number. 40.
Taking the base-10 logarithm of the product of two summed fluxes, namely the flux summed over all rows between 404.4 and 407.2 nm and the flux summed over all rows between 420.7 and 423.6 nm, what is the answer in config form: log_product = 5.24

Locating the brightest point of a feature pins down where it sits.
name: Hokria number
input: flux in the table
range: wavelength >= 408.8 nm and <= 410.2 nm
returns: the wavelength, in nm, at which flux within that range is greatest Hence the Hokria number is 409.131 nm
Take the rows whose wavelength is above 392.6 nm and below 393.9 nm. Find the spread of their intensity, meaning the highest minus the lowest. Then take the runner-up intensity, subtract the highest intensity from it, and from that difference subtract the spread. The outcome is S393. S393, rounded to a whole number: -13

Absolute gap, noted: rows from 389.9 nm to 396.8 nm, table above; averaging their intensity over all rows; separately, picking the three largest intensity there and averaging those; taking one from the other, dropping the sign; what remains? 5.8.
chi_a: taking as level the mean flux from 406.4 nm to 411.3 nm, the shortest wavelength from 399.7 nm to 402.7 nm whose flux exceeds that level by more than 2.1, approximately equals 400.186 nm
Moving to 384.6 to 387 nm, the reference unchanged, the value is 386.244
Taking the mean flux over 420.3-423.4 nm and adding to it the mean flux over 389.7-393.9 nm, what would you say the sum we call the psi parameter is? 50.5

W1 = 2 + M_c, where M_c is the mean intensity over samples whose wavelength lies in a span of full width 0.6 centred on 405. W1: 29.7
